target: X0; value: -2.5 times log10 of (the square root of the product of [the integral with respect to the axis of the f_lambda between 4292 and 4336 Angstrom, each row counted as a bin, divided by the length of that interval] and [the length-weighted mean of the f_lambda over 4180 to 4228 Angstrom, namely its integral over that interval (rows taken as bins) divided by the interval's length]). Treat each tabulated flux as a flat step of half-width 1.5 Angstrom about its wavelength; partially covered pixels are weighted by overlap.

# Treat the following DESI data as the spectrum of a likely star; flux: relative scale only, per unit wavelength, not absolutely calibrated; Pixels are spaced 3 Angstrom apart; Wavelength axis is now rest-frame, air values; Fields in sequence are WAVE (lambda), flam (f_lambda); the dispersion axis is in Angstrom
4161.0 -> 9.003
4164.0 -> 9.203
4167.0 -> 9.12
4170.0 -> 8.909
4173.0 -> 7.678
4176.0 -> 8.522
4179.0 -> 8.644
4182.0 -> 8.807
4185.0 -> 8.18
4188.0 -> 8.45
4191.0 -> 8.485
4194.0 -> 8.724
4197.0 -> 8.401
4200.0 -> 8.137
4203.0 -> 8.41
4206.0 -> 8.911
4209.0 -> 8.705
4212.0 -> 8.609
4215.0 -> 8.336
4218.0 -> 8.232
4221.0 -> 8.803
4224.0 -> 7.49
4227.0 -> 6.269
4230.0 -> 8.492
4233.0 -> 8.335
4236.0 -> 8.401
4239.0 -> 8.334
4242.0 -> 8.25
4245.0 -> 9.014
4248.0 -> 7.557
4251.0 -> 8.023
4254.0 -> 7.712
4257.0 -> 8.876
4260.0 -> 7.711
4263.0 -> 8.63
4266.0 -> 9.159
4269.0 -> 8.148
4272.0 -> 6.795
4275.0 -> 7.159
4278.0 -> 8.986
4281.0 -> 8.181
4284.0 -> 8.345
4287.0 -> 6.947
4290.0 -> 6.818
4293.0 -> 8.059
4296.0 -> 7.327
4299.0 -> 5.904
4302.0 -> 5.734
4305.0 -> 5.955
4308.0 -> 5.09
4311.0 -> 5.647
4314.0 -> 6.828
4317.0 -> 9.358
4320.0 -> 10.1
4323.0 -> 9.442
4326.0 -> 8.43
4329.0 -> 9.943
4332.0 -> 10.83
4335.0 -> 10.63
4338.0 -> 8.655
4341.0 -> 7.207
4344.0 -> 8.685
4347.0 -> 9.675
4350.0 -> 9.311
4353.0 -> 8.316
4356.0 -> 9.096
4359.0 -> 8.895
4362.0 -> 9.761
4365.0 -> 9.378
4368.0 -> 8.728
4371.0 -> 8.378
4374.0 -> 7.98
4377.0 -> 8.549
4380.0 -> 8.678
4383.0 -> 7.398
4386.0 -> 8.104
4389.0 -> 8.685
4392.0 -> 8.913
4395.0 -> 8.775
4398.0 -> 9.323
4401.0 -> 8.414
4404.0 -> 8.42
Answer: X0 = -2.27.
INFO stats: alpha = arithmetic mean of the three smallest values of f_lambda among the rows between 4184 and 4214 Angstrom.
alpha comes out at 8.2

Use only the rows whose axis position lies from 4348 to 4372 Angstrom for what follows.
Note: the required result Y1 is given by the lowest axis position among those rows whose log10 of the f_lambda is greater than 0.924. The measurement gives 4350.0 Angstrom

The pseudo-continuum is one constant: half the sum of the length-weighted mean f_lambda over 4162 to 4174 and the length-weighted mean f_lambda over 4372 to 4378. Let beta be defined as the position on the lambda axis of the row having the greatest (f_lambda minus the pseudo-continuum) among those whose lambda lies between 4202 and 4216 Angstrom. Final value 4206.0 Angstrom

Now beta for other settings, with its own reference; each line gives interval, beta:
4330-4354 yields 4332.0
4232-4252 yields 4245.0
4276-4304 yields 4278.0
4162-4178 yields 4164.0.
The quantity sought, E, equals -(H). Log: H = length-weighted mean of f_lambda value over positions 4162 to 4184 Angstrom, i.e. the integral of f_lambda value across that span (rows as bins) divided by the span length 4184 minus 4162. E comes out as -8.69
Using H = 8.7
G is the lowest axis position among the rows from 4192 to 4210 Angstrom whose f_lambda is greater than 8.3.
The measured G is 4194.0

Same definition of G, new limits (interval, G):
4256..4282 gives 4257.0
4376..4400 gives 4377.0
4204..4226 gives 4206.0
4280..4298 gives 4284.0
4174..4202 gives 4176.0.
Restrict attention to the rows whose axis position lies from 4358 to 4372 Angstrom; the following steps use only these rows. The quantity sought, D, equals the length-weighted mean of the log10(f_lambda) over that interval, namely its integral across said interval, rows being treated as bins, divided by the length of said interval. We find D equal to 0.96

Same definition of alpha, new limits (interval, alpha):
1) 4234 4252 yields 7.9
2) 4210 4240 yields 7.3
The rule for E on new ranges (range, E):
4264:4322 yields -7.43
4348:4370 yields -9.07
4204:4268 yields -8.28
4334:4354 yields -8.90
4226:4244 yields -8.09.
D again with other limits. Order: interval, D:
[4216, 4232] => 0.89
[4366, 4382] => 0.93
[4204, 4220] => 0.93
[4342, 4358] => 0.95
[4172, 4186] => 0.92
